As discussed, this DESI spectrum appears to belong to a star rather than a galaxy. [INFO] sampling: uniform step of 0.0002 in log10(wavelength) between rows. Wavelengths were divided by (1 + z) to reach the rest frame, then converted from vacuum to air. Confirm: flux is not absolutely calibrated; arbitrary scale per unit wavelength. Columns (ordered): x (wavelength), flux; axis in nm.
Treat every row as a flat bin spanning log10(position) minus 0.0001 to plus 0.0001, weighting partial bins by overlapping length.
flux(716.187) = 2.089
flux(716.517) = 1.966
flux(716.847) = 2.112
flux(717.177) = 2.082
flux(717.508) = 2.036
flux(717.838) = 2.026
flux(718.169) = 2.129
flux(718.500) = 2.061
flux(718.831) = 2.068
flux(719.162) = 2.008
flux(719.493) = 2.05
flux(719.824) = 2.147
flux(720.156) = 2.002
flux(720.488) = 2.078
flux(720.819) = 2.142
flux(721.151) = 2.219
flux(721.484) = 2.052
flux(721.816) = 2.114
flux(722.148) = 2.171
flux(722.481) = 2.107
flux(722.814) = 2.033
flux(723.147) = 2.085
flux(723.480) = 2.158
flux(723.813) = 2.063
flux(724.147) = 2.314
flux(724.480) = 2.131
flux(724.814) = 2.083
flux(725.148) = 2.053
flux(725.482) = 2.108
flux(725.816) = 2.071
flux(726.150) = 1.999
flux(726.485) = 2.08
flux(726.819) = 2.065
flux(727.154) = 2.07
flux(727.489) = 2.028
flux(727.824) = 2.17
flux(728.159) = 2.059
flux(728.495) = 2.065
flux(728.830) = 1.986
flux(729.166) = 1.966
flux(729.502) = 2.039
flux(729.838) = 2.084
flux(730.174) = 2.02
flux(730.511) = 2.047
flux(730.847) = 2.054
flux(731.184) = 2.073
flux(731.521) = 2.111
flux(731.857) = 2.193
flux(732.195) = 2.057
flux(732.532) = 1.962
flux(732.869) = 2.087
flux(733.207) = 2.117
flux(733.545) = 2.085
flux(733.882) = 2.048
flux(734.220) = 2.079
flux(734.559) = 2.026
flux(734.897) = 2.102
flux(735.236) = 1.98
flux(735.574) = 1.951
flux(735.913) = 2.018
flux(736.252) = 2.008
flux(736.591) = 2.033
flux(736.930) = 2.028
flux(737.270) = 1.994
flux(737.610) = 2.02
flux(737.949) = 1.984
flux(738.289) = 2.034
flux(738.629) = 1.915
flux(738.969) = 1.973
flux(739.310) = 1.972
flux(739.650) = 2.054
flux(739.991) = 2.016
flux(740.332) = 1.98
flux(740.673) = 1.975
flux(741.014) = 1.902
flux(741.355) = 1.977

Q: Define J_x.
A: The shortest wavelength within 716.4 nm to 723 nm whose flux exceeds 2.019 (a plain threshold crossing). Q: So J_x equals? 716.847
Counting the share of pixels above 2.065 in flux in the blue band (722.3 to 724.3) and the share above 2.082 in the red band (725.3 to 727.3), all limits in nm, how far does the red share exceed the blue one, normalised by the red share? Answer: -3.0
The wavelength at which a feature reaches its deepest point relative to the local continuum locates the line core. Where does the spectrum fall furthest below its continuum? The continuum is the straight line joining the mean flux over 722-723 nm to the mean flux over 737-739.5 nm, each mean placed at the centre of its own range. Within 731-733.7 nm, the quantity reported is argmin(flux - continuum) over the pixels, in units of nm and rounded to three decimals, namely 732.532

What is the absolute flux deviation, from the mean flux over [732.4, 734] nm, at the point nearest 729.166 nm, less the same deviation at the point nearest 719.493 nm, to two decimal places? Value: 0.08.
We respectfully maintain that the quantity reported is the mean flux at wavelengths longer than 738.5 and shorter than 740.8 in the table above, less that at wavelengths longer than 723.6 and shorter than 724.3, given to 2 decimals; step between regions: -0.20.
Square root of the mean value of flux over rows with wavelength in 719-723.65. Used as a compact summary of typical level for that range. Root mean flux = 1.448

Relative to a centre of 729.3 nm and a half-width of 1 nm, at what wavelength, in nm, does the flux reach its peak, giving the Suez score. 729.838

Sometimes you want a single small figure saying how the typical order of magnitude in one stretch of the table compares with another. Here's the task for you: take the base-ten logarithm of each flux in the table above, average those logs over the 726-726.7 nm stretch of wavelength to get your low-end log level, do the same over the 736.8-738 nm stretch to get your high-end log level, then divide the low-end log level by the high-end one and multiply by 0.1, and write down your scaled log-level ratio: 0.102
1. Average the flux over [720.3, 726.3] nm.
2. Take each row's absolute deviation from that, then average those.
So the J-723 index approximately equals 0.0532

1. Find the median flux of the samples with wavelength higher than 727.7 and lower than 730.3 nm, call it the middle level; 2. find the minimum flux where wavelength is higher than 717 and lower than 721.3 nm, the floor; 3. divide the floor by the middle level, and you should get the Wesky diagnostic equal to 0.98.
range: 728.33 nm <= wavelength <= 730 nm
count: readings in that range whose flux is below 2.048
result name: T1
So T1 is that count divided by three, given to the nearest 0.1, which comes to 1.0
